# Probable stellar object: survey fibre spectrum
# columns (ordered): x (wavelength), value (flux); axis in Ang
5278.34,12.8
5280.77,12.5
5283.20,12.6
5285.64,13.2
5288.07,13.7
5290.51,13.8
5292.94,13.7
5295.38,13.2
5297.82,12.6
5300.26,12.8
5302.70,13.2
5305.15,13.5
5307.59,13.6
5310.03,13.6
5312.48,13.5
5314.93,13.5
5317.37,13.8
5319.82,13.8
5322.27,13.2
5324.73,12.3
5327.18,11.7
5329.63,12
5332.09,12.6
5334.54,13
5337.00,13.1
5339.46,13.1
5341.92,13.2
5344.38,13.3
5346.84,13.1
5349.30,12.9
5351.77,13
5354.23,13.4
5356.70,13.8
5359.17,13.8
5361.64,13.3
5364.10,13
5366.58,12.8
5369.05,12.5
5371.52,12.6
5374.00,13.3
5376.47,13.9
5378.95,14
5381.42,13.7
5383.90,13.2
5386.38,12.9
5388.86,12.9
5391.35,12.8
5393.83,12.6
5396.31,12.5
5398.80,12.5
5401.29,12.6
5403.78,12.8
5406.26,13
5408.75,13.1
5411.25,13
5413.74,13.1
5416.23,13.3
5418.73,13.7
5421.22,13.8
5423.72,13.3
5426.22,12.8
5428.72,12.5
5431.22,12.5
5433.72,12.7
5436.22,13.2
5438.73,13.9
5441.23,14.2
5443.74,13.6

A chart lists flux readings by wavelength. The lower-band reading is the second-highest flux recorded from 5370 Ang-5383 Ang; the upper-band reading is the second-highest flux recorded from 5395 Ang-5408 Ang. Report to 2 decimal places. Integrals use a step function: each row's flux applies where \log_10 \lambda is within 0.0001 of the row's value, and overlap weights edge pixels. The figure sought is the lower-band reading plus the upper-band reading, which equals 26.70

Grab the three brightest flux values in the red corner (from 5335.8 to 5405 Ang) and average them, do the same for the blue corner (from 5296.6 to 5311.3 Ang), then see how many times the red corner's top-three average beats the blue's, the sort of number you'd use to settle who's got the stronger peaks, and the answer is 1.02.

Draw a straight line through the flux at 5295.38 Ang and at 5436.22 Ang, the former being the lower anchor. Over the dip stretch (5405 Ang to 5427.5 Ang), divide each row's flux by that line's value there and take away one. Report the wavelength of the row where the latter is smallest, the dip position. 5426.22 Ang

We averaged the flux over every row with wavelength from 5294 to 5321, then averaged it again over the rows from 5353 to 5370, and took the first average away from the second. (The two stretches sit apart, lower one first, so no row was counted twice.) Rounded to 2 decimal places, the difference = -0.14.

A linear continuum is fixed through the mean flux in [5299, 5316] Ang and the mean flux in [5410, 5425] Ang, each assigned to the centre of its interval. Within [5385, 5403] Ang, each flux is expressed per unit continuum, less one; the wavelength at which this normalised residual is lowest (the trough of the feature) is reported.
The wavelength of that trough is 5396.31 Ang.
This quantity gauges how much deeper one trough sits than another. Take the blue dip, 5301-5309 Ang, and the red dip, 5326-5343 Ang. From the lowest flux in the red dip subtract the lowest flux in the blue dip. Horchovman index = -1.5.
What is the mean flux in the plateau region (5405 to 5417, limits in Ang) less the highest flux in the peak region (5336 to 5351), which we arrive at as -0.20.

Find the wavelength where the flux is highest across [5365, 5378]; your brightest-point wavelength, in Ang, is 5376.47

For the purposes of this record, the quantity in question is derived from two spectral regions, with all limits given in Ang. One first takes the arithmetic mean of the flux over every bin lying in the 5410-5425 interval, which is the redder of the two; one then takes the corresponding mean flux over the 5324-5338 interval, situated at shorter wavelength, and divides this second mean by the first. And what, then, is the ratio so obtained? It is 0.93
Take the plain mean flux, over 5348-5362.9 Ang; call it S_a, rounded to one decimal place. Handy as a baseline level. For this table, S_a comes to 13.4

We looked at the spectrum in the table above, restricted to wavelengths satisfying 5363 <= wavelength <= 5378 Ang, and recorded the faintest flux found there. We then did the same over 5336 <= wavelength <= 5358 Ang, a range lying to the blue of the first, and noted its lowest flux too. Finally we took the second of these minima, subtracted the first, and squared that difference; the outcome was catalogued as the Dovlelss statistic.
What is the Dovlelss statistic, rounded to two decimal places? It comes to 0.16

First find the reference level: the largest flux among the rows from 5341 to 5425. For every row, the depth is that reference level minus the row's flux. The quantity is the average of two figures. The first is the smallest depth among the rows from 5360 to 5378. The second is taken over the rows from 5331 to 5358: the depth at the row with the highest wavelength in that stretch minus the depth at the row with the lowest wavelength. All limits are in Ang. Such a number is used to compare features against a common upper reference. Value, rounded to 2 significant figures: -0.55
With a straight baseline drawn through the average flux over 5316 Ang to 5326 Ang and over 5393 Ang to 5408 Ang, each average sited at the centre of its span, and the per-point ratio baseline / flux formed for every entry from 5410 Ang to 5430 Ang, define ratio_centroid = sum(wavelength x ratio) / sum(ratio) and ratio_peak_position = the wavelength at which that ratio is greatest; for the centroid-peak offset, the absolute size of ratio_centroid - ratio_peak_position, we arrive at 8.7 Ang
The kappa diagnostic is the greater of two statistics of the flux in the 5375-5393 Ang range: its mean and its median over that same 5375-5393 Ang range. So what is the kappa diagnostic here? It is 13.3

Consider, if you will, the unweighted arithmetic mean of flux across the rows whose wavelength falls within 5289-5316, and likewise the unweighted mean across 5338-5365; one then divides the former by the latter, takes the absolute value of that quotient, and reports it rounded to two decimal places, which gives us 1.01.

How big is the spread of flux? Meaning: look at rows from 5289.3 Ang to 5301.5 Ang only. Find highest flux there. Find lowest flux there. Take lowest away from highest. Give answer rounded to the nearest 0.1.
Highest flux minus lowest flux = 1.2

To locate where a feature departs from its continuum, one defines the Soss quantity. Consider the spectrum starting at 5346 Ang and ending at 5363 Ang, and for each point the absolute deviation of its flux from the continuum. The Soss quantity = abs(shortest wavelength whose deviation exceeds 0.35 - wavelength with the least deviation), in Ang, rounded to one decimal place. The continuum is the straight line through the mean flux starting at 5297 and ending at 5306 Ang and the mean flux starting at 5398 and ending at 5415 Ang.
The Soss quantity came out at 2.5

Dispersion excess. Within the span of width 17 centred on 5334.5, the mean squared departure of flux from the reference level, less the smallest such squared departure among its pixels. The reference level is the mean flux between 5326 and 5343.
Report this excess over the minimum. 0.3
